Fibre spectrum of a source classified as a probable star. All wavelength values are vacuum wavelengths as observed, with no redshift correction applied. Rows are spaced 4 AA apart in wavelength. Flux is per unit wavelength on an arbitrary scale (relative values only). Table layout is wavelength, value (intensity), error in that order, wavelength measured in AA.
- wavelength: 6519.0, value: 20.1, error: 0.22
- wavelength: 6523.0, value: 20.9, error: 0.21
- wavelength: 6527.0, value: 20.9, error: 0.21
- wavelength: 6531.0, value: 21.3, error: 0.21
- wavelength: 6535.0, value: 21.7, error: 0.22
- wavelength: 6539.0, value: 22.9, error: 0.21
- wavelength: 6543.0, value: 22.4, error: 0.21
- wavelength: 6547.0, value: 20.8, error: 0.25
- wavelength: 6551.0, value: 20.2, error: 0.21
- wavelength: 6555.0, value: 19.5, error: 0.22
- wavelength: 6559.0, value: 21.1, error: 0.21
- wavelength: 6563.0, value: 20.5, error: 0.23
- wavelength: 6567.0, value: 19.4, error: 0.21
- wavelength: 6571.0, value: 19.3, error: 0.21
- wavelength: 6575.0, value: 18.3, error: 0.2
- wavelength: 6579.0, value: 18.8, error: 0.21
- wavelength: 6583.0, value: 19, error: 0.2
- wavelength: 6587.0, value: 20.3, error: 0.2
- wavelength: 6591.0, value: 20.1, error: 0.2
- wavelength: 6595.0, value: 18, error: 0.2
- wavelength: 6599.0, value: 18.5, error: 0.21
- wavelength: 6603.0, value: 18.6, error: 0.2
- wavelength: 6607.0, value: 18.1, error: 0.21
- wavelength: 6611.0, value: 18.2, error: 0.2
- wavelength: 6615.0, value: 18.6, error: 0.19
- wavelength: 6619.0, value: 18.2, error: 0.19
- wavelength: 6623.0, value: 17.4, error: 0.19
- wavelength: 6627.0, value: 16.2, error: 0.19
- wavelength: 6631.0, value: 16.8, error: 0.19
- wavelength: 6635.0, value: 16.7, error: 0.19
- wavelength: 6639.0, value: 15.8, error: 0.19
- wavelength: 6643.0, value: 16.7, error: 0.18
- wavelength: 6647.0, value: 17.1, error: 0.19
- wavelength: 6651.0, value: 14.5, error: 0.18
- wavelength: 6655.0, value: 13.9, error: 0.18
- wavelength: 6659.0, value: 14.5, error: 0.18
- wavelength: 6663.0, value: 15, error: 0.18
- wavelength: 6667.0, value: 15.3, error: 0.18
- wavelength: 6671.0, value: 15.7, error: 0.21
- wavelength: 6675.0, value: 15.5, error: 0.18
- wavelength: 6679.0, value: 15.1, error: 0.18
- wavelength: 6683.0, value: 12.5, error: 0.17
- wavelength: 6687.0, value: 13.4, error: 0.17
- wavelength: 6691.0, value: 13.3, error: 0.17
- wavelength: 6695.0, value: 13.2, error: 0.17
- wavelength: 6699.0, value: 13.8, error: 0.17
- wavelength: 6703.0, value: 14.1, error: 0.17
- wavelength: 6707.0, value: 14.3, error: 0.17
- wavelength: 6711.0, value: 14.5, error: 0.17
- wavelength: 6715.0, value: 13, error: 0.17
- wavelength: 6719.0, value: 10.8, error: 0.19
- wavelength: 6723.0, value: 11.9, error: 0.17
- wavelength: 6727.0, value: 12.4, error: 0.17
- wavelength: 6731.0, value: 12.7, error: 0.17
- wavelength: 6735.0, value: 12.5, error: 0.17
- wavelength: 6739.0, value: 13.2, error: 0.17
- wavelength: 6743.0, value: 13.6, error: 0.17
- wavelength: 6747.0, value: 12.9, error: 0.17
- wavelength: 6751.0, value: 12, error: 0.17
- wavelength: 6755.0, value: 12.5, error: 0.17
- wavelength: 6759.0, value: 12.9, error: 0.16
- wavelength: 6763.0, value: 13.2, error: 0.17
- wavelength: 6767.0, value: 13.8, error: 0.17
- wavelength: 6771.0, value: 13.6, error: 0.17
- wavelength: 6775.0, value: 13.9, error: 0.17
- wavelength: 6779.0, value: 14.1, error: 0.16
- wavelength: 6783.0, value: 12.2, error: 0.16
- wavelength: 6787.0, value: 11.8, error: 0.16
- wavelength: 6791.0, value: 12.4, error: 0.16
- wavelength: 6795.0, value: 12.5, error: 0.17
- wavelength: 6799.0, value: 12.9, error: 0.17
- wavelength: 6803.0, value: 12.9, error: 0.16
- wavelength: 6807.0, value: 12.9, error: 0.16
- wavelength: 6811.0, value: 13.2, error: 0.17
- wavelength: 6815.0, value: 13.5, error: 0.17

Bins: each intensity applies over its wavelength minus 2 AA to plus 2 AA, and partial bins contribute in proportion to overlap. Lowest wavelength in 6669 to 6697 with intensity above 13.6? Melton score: 6671.0 AA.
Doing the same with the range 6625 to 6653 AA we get 6627.0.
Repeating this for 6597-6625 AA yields 6599.0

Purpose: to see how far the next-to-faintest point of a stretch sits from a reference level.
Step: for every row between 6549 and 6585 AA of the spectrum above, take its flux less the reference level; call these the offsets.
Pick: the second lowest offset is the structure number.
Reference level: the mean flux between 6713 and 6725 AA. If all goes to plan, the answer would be 6.9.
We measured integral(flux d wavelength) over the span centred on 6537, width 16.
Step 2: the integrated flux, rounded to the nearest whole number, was 353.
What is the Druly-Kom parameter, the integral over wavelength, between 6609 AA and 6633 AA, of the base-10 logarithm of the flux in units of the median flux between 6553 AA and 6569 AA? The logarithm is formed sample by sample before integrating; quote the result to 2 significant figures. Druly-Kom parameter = -1.4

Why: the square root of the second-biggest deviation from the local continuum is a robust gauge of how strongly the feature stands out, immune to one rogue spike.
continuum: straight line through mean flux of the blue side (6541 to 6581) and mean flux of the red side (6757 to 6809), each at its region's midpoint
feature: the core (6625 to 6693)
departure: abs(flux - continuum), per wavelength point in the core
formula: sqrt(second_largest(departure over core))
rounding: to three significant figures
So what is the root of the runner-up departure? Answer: 1.78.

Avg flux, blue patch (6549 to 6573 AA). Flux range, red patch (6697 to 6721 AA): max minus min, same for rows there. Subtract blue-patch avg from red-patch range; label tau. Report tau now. -16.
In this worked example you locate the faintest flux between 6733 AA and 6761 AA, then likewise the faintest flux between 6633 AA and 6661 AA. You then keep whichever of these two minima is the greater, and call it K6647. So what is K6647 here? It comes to 14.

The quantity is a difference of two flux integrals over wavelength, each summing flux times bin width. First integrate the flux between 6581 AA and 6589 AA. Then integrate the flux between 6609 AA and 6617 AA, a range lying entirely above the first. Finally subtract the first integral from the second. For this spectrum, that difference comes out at -10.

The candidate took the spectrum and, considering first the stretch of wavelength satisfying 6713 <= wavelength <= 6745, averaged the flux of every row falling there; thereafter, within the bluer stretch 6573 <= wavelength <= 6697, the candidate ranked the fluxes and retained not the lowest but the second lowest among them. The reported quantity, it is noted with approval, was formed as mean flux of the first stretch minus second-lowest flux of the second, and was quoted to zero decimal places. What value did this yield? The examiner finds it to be -1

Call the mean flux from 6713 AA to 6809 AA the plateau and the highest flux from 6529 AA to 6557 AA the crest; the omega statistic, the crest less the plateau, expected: 10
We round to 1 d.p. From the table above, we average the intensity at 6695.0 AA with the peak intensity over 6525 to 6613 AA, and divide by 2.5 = 7.2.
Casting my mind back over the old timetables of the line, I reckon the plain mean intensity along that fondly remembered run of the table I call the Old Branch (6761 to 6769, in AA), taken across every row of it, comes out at 13.5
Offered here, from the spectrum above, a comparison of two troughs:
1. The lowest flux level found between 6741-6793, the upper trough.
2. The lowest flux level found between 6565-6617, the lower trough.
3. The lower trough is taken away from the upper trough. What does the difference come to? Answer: -6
